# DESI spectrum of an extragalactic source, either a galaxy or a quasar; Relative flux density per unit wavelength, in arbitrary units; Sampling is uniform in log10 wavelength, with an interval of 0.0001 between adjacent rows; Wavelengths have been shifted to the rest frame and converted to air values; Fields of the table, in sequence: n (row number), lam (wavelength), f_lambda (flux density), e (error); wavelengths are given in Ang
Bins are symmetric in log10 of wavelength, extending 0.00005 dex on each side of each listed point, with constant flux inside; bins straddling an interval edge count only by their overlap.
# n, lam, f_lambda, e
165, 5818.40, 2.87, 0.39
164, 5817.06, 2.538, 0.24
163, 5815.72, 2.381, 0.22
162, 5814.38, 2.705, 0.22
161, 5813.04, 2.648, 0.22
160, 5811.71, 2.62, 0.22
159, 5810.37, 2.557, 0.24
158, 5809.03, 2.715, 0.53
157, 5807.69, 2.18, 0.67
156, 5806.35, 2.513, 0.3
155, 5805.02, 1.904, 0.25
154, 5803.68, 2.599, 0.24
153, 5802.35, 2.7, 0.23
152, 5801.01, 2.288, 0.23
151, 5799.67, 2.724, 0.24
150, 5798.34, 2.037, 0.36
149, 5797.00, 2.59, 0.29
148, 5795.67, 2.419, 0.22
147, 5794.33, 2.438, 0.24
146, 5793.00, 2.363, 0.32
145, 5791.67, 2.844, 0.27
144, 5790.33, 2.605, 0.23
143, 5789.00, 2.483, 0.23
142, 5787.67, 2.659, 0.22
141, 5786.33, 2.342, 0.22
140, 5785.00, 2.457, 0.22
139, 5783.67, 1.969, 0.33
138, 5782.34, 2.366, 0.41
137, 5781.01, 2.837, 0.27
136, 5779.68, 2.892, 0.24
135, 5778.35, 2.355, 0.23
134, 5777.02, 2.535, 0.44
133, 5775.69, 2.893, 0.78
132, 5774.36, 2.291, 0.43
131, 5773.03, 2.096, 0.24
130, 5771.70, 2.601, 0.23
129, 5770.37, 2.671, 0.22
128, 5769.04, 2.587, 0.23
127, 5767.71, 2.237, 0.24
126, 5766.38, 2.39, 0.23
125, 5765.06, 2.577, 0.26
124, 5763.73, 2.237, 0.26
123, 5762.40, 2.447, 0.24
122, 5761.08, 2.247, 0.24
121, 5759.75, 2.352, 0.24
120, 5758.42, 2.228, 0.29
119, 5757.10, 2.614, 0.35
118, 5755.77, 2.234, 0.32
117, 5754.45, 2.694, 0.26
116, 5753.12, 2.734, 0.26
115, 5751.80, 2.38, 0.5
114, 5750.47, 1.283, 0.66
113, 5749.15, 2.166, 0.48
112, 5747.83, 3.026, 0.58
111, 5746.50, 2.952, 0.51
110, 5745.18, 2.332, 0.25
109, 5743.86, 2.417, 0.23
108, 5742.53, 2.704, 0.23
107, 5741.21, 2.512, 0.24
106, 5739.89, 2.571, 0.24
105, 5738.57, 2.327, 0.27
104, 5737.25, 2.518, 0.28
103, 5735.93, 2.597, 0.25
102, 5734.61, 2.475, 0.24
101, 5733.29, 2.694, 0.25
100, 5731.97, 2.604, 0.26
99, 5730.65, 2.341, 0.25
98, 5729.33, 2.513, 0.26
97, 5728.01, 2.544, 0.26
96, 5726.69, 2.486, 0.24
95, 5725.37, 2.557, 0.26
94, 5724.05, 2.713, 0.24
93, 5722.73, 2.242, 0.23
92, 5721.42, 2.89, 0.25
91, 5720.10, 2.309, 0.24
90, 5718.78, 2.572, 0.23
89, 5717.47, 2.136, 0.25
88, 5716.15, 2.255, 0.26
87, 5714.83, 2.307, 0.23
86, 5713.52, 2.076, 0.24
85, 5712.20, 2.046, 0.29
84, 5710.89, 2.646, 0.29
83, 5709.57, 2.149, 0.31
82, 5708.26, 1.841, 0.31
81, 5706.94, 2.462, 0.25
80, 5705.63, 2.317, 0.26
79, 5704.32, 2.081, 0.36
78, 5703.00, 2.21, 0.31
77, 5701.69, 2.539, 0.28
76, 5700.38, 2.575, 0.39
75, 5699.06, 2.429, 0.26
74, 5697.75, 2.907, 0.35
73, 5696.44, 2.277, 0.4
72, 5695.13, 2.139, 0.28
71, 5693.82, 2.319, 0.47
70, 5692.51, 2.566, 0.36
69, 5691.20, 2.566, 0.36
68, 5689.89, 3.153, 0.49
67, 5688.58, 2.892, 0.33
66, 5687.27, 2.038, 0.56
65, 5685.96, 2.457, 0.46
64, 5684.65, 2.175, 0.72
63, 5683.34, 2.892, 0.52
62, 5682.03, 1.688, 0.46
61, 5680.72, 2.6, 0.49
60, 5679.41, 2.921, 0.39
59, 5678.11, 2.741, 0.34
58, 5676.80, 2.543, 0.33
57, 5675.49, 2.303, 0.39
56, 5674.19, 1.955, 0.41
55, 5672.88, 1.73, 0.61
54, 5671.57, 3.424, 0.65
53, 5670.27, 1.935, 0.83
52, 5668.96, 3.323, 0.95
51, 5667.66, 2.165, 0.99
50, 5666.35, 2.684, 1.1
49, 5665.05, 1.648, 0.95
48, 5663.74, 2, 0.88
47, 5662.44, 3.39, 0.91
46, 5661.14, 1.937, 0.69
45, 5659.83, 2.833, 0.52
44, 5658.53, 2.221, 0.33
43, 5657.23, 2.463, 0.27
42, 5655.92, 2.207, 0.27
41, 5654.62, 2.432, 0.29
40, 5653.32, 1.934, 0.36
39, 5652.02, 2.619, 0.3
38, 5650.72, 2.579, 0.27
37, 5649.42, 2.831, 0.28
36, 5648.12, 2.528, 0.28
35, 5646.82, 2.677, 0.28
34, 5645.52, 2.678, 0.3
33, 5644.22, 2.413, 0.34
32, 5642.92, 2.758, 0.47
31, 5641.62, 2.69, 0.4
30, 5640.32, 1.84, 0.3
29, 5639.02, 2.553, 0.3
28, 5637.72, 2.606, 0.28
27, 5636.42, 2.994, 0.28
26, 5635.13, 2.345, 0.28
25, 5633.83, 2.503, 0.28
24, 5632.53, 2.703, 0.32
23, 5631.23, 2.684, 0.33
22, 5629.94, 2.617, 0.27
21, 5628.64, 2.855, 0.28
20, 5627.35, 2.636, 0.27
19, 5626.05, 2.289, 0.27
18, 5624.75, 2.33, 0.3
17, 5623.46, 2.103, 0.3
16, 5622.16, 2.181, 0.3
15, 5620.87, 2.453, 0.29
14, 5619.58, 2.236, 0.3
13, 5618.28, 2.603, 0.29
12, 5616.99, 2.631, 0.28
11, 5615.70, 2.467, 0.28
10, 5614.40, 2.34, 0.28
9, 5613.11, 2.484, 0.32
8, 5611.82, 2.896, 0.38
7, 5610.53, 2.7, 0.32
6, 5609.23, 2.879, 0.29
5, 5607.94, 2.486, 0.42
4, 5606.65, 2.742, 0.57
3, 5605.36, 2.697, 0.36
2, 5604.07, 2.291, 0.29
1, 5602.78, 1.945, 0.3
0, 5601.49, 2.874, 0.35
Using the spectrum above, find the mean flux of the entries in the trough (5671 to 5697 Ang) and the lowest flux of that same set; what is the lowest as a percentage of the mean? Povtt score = 68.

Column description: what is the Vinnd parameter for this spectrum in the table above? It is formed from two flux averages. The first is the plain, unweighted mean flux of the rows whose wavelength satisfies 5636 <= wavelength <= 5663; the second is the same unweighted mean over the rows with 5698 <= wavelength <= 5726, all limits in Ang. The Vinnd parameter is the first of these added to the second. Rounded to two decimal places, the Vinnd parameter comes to 4.88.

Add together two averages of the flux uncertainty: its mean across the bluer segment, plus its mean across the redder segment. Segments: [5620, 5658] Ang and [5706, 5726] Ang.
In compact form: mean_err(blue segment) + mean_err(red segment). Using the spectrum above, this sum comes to 0.561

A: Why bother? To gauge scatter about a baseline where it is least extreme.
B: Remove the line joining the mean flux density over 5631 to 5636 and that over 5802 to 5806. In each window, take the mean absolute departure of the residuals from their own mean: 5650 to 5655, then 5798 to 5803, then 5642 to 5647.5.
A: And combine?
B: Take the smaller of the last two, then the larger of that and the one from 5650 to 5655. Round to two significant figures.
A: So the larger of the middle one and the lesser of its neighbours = 0.23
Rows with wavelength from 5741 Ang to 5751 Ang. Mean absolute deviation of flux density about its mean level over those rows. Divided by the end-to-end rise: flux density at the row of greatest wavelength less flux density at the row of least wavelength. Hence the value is -0.3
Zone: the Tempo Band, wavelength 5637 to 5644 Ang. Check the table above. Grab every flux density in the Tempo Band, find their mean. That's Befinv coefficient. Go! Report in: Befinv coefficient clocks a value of 2.49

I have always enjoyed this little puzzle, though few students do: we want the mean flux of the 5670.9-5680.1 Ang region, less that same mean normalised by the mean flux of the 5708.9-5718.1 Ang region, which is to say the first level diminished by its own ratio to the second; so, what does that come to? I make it 1.39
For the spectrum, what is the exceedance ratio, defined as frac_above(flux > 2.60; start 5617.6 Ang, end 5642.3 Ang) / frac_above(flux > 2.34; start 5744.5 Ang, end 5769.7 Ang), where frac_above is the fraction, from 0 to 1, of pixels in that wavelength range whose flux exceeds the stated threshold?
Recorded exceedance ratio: 0.82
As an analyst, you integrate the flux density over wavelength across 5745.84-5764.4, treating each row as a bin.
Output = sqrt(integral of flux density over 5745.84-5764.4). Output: 6.67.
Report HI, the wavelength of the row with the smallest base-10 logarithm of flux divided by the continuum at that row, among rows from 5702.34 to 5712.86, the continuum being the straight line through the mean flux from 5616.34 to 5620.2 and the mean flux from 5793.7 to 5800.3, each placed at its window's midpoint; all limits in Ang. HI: 5708.26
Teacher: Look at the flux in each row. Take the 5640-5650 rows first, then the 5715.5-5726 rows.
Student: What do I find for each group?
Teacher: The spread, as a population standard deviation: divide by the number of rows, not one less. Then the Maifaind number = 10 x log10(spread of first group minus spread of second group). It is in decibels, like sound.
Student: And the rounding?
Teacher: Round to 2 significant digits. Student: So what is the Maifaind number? -13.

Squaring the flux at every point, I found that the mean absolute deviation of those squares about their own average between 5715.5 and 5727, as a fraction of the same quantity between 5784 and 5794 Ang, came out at 1.4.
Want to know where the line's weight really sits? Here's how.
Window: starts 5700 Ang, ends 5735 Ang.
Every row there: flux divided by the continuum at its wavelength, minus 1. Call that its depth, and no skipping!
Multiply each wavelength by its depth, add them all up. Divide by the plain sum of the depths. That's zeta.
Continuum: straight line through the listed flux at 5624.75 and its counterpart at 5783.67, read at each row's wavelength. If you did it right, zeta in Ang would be 5722.2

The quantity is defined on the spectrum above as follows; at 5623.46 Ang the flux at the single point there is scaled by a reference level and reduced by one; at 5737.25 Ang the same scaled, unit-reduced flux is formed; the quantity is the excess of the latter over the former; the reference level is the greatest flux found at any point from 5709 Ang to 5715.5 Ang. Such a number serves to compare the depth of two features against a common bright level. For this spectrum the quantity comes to 0.16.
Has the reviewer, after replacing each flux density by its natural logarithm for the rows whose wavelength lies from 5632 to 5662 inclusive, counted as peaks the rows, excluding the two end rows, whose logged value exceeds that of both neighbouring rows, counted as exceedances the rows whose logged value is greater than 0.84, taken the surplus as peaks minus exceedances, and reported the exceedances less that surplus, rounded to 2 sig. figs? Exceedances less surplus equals 28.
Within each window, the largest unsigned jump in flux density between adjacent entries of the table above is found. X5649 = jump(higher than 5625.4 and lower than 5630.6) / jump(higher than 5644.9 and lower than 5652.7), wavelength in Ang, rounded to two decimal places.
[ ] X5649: 1.15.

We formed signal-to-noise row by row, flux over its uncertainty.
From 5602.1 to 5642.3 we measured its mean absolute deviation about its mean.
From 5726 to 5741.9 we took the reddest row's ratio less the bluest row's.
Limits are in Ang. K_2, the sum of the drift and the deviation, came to 1.1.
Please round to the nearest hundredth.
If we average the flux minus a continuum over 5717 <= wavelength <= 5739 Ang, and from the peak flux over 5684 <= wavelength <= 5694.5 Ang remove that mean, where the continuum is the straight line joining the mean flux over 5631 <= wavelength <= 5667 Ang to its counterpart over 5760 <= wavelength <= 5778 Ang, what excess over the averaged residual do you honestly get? 3.11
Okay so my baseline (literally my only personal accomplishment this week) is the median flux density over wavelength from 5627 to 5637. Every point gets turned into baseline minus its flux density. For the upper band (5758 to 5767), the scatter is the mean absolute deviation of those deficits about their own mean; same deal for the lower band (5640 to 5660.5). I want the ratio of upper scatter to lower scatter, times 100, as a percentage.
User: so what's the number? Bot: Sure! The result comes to 43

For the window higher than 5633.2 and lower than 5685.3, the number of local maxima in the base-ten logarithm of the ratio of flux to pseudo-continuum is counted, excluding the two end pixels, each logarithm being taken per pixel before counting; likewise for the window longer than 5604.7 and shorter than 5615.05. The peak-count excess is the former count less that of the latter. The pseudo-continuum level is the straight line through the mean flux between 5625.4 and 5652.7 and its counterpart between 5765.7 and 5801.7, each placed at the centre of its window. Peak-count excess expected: 11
